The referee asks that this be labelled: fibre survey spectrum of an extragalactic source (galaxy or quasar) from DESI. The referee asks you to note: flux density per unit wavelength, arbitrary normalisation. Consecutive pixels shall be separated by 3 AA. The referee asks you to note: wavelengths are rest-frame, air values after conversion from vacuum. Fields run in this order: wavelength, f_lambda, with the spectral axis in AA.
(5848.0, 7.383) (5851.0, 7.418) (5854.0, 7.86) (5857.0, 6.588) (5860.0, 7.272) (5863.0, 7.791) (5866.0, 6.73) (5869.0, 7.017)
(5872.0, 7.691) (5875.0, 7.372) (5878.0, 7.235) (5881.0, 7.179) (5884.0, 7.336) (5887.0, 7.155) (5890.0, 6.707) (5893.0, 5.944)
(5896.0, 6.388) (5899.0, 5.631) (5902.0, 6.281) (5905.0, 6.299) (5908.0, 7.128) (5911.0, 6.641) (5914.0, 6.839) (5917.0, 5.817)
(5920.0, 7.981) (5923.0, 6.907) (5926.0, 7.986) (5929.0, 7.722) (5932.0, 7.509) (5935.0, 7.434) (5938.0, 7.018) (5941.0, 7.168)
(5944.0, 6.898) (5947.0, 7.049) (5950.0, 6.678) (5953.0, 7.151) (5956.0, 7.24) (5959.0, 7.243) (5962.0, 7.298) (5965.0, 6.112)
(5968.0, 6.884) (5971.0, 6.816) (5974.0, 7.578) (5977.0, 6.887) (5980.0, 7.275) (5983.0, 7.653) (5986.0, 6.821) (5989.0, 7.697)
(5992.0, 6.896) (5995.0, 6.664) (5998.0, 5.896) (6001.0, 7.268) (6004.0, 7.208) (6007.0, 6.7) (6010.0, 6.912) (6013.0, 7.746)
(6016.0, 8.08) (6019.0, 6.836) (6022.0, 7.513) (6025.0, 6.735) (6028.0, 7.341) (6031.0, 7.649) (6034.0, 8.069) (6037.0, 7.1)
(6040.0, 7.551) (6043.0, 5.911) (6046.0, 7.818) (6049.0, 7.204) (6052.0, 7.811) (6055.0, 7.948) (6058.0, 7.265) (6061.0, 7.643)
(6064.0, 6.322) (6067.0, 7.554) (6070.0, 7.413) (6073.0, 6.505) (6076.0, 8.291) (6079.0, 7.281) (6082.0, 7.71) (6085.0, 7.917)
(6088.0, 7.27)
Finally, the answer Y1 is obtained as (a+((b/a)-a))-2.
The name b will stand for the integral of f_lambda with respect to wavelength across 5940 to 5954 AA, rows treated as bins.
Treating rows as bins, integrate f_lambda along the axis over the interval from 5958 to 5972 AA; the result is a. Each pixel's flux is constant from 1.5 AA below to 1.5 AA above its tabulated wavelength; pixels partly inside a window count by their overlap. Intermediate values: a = 96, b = 98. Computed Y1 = -0.98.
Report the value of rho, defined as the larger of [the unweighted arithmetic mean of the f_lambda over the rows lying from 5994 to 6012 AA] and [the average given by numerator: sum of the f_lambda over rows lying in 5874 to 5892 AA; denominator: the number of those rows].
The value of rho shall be 7.16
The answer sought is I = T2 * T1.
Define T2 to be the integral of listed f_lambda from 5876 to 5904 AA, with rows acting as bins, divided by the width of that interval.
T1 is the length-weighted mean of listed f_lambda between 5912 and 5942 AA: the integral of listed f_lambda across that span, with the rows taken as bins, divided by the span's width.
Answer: 48.1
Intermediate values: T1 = 7.23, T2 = 6.7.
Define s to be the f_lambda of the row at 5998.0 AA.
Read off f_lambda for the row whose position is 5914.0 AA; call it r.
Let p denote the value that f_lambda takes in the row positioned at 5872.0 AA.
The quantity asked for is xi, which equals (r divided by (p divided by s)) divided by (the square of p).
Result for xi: 0.089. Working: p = 7.691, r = 6.839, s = 5.896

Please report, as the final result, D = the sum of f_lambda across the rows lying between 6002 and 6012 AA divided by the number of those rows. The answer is 6.94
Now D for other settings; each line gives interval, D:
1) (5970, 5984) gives 7.24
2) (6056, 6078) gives 7.28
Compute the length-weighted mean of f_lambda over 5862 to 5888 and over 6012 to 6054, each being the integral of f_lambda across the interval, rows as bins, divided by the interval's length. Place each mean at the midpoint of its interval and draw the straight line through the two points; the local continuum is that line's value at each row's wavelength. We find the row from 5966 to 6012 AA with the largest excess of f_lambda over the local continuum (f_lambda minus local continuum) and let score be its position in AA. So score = 5989.0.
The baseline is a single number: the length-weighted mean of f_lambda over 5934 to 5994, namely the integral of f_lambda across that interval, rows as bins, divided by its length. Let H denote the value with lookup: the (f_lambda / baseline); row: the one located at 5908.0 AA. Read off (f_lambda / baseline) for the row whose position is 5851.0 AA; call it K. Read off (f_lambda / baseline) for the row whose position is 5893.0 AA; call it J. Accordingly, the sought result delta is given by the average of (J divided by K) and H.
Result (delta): 0.90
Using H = 1.01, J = 0.84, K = 1.05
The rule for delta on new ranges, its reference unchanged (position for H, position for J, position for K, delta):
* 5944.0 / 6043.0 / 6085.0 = 0.86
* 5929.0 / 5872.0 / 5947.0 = 1.09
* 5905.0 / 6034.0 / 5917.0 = 1.14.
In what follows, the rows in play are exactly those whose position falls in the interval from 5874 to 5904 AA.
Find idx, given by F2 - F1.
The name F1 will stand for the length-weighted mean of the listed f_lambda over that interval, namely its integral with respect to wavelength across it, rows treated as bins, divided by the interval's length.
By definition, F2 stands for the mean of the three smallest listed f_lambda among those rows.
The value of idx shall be -0.75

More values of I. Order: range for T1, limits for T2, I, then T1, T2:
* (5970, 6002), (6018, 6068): 51.5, 7.04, 7.3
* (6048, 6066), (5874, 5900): 50.0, 7.38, 6.8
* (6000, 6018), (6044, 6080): 54.1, 7.31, 7.4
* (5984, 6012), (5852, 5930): 48.3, 6.92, 7.0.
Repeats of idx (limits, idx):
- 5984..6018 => -0.67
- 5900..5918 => -0.36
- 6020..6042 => -0.32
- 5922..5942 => -0.38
